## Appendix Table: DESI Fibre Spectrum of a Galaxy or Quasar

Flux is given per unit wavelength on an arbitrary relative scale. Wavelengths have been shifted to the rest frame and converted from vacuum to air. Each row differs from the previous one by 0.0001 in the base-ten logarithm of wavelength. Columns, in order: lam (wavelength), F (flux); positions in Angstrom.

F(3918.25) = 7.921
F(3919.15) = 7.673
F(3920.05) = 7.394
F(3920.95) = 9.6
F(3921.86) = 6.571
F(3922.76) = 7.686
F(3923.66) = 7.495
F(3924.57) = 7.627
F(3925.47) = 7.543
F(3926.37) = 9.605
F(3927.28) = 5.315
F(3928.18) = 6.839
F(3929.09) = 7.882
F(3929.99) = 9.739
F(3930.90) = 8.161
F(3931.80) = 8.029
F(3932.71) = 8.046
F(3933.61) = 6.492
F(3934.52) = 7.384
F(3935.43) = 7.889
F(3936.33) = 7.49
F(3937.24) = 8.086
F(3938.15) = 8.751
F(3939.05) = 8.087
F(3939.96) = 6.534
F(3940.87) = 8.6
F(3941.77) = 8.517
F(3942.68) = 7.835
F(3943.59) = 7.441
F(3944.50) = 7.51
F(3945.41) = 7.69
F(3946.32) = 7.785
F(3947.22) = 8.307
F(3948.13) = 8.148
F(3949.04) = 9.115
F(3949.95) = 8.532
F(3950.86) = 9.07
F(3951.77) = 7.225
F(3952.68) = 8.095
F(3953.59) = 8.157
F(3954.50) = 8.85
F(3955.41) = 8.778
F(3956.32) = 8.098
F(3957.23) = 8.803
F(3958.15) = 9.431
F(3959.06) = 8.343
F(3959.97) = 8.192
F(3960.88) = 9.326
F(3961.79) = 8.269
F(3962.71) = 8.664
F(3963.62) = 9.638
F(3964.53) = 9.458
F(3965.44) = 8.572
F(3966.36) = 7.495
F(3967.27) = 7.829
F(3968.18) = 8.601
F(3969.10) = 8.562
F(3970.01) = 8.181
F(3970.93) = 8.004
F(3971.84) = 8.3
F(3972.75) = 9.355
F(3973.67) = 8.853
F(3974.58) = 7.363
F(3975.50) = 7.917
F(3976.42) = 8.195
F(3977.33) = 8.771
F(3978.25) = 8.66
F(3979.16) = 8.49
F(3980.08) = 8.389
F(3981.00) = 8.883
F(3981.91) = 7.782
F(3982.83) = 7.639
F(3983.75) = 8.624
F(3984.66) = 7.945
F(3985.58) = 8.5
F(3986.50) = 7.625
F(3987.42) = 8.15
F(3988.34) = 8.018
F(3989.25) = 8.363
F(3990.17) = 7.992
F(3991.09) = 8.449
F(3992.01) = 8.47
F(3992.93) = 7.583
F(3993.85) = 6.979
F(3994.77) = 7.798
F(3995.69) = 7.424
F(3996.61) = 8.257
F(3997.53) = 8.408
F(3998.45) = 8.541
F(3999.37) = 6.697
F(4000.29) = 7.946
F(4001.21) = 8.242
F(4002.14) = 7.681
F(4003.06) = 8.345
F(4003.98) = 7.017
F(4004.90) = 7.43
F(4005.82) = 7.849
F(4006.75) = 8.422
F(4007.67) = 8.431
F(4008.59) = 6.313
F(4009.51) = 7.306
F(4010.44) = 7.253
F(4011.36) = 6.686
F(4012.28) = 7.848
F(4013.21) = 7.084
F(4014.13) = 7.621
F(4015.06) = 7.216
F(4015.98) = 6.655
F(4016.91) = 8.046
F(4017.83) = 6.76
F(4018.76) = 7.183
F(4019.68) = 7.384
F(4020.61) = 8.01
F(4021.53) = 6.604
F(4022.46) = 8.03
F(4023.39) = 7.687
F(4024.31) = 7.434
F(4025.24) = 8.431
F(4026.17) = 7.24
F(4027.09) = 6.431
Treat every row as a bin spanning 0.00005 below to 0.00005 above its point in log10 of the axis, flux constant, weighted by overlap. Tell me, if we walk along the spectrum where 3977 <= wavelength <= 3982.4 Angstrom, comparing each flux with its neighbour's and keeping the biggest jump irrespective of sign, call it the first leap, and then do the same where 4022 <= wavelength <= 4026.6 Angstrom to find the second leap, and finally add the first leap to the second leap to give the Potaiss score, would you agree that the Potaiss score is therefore 2.3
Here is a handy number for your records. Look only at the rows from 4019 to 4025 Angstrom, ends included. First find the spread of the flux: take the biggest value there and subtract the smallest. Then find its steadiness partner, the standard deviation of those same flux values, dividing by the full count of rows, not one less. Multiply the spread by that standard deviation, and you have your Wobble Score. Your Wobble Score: 0.69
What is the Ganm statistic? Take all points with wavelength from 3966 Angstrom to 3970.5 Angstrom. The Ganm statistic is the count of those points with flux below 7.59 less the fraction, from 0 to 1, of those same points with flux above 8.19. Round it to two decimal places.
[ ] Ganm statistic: 0.60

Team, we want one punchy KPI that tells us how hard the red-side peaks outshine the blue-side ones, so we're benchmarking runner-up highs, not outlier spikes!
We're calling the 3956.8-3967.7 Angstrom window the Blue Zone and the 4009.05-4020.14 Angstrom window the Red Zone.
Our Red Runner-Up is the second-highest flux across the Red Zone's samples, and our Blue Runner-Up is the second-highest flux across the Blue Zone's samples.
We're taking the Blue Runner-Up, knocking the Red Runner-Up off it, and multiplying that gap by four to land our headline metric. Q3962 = 6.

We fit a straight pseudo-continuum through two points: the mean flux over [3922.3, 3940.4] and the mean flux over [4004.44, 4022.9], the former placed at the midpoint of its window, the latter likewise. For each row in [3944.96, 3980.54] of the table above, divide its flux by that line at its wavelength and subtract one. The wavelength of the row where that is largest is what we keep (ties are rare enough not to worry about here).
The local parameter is 3963.62 Angstrom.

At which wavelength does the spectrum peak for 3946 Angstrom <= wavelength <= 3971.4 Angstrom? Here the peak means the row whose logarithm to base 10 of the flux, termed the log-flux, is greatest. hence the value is 3963.62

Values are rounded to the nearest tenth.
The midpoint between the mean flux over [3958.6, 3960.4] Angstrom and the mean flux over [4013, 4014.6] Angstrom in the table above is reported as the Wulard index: 7.8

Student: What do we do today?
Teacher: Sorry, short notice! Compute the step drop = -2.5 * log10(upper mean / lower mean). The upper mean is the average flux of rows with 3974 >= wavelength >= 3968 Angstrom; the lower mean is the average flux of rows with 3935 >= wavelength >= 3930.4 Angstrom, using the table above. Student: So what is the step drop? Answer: -0.12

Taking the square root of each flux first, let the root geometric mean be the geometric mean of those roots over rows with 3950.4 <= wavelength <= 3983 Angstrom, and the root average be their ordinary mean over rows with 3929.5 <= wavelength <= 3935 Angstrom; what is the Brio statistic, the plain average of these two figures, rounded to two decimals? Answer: 2.86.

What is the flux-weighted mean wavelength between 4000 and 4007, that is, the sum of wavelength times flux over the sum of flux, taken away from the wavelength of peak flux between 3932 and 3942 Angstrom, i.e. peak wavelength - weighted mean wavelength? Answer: -65.4 Angstrom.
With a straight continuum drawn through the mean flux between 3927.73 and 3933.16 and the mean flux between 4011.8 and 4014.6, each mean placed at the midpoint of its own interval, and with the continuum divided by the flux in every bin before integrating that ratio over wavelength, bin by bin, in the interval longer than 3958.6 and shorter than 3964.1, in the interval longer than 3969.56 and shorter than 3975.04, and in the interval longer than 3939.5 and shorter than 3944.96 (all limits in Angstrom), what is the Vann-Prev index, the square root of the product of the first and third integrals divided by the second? 1.03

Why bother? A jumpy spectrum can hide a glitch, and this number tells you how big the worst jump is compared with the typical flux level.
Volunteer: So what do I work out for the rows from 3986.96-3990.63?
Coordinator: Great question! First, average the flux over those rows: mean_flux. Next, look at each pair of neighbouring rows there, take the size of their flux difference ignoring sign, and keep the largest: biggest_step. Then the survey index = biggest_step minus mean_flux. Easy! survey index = -7.8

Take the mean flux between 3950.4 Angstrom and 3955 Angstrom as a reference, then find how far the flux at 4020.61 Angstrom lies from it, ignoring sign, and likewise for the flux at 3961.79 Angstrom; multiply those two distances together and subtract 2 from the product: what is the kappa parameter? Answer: -2.00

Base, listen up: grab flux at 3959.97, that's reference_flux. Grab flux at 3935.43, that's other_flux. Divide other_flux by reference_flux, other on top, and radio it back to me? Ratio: 0.96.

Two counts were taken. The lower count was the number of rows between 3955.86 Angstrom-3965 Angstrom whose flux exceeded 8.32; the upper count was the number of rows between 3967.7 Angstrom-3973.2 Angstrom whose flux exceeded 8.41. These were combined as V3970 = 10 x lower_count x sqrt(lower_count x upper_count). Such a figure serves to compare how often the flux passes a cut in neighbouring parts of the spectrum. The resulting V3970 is 321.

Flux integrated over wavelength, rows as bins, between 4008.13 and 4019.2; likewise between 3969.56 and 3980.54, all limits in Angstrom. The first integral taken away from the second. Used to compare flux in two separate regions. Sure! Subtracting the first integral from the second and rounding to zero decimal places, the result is 13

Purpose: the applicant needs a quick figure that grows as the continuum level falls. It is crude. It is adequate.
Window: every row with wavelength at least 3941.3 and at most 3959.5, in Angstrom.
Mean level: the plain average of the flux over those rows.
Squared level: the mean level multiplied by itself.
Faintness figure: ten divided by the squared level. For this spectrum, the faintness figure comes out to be 0.146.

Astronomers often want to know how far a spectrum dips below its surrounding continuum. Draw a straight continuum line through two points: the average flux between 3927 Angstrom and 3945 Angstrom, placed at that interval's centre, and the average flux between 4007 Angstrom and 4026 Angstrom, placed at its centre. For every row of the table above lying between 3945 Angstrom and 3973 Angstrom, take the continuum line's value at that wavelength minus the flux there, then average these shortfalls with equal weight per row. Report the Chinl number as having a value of -0.8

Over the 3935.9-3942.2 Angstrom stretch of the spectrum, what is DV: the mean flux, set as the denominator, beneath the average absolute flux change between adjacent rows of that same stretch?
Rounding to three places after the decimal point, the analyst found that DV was 0.117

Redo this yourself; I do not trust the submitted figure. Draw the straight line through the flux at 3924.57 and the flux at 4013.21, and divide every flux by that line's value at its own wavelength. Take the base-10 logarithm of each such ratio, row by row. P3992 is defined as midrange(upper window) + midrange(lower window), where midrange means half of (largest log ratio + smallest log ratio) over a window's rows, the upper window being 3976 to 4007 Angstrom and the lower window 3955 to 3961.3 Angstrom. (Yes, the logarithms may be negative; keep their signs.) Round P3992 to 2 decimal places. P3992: 0.10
